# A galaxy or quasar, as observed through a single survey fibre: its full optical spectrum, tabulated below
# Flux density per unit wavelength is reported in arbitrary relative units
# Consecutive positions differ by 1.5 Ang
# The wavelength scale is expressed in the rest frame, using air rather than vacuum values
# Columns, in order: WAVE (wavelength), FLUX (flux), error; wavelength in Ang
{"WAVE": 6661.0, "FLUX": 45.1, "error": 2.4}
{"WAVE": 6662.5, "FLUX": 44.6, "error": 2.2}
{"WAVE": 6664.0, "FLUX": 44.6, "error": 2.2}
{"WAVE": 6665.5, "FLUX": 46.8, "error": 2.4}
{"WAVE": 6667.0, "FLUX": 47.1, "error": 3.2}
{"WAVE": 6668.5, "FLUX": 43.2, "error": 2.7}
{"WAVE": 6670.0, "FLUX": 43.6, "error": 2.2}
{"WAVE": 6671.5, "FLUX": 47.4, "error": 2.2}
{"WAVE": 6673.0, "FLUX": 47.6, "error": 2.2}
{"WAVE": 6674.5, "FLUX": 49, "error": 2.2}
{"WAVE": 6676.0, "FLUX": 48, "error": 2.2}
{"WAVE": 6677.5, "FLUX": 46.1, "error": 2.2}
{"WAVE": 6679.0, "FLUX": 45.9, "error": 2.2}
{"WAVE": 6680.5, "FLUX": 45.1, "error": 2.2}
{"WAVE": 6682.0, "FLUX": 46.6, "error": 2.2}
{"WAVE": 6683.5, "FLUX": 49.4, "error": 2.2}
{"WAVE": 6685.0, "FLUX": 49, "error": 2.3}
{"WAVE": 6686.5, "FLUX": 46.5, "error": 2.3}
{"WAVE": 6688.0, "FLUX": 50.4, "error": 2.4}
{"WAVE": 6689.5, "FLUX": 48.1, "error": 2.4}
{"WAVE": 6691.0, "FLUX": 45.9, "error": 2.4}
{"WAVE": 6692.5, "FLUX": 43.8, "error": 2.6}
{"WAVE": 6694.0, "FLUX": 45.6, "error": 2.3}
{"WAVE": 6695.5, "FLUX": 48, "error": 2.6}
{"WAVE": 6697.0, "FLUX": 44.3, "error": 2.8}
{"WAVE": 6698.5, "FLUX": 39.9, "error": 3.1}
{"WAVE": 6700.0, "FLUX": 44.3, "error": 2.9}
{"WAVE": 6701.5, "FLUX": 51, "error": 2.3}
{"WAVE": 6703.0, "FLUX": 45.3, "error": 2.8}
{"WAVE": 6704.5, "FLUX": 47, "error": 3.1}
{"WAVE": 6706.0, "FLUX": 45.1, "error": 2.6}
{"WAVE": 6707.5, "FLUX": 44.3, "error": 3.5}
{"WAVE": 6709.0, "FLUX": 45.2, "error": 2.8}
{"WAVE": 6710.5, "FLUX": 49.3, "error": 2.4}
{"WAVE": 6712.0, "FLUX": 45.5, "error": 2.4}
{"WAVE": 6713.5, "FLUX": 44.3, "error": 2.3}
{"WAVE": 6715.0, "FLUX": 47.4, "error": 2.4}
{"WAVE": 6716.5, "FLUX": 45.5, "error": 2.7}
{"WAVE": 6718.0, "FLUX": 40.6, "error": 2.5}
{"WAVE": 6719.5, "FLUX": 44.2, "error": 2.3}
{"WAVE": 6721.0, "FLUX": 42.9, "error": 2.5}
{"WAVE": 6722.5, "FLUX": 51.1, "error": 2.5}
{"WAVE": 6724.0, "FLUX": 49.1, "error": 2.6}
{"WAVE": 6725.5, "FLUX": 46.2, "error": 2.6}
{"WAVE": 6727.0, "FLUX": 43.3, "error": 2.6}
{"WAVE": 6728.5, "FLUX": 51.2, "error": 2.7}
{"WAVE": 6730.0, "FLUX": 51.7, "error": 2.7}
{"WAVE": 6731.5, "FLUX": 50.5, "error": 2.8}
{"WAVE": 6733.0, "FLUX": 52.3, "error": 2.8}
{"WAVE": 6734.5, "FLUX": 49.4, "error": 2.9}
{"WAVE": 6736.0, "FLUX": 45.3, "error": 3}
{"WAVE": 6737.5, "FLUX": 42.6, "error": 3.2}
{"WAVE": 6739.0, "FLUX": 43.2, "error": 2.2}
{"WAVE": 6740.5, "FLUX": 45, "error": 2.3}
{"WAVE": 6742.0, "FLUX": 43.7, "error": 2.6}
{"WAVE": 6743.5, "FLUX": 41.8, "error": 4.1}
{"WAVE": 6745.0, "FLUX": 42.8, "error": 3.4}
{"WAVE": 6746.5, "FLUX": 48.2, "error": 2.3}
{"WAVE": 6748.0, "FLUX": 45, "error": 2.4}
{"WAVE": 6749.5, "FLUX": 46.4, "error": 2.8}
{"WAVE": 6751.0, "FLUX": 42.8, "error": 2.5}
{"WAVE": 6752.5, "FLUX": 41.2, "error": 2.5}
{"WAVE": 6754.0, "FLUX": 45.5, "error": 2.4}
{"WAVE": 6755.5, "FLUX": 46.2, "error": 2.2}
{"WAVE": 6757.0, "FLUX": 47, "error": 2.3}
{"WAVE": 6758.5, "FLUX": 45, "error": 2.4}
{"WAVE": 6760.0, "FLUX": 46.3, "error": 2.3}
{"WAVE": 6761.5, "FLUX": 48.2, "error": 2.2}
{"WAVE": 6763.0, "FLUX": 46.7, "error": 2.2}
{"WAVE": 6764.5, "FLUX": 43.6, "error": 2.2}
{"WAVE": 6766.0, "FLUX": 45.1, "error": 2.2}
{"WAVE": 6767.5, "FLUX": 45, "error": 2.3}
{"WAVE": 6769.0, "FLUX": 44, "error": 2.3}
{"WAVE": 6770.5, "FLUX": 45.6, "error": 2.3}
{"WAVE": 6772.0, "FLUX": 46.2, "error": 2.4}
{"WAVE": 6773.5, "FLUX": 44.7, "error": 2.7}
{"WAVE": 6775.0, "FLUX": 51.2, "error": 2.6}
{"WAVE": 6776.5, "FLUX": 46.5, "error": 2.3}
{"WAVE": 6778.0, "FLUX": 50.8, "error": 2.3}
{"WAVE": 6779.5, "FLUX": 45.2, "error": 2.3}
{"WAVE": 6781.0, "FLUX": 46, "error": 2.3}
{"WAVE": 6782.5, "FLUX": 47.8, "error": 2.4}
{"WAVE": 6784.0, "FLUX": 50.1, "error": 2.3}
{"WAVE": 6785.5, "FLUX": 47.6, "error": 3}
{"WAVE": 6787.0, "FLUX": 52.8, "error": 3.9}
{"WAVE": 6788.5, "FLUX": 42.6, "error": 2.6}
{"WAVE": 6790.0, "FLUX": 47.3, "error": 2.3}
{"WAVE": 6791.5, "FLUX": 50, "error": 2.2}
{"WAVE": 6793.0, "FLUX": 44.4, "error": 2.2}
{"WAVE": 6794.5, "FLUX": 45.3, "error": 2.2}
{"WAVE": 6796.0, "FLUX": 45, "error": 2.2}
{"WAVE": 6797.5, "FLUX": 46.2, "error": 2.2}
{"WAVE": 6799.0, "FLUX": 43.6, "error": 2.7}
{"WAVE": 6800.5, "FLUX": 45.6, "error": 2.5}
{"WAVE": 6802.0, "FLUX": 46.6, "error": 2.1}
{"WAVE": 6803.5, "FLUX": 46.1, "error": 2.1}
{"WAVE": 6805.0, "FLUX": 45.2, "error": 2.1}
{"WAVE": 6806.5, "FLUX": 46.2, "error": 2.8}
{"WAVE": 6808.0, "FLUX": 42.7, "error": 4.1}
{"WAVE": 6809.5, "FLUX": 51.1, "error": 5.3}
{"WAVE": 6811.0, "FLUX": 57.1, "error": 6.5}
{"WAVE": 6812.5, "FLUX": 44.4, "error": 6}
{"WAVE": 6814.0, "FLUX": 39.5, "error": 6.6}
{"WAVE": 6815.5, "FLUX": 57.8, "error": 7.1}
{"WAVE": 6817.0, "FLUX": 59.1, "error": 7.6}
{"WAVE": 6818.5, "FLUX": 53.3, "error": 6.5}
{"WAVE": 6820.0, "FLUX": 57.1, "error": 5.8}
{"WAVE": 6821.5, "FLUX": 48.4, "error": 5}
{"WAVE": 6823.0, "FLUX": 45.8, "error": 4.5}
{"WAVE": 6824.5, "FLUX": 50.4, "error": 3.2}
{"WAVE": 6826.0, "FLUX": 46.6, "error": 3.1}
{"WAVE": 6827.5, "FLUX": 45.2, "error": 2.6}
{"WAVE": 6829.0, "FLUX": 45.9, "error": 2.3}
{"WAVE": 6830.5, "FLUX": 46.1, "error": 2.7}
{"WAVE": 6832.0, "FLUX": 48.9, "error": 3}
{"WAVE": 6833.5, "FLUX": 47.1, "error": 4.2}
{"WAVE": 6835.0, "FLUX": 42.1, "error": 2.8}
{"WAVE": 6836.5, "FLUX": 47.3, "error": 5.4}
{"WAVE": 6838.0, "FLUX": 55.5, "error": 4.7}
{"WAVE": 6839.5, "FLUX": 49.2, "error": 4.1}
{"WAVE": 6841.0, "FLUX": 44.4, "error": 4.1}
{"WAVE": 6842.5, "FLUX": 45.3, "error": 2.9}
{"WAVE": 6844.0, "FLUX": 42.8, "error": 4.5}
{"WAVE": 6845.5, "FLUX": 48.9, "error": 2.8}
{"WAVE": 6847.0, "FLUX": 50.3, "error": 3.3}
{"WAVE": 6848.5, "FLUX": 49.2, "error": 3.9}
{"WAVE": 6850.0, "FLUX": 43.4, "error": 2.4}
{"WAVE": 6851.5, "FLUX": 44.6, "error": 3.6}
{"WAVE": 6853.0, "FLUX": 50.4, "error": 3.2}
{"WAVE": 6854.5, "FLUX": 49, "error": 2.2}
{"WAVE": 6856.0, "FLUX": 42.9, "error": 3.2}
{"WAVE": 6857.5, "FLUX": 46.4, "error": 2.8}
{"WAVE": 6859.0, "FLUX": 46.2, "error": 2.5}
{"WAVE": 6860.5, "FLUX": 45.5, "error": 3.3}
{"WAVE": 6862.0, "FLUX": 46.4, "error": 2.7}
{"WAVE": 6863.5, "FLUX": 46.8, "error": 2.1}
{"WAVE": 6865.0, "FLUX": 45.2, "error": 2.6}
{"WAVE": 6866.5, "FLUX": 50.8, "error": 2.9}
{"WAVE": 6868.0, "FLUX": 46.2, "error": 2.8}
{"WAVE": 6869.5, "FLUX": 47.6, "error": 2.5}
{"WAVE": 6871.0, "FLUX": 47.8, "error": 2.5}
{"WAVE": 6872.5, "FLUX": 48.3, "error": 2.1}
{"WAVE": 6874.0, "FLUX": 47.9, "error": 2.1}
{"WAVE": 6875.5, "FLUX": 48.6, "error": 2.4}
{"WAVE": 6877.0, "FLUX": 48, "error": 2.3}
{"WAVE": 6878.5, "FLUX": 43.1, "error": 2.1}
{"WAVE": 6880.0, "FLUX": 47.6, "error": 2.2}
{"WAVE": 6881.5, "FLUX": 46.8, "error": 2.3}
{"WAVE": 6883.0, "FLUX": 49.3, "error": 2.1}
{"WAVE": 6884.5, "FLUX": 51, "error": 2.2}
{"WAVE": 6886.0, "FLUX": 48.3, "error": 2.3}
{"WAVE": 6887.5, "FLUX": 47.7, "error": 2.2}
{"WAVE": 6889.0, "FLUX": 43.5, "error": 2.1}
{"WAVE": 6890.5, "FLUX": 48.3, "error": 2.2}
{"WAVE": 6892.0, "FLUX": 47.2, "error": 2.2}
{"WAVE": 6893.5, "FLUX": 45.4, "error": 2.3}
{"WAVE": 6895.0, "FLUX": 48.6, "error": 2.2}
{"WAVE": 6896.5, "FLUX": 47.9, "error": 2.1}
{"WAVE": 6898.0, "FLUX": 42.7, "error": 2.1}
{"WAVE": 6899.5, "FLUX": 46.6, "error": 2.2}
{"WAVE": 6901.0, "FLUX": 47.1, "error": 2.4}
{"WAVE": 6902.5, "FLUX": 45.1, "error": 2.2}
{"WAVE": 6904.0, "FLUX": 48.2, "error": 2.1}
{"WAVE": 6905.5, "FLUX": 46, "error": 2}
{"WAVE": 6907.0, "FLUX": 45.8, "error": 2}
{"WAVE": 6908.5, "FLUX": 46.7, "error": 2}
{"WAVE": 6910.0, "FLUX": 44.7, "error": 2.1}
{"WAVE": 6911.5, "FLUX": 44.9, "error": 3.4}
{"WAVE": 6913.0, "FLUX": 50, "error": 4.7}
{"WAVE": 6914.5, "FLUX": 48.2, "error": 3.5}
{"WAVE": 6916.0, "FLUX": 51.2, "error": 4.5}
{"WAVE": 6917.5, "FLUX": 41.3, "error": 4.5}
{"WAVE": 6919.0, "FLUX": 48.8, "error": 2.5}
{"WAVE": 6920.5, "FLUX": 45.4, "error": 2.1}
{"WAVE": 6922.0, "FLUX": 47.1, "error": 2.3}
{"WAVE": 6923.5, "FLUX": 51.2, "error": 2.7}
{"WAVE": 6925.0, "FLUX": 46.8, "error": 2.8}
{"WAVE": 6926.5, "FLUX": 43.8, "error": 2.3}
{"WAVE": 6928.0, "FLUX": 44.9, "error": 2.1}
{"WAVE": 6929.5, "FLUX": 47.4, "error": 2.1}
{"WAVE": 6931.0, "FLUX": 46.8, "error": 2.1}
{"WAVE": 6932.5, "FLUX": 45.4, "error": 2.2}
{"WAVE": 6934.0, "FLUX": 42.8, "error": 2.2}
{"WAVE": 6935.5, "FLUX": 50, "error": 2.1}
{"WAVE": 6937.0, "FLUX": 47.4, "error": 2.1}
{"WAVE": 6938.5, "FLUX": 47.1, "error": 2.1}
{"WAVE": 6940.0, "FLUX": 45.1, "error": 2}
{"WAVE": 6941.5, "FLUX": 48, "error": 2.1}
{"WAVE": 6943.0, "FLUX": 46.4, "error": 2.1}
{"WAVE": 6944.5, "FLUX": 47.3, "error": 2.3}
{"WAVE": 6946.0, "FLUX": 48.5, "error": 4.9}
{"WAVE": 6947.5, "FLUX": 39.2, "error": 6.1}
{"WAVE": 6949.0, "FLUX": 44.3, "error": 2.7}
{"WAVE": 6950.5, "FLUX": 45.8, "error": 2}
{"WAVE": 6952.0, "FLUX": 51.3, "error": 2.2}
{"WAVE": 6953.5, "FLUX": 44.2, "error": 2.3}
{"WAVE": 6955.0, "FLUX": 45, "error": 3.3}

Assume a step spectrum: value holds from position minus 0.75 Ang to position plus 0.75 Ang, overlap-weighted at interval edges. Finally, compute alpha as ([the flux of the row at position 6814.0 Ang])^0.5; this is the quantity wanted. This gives 6.28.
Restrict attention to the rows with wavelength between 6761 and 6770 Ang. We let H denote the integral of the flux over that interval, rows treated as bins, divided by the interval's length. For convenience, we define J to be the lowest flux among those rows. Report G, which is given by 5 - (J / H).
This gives 4.04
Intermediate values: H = 45.4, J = 43.6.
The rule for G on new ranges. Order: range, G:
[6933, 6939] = 4.08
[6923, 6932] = 4.06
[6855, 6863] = 4.06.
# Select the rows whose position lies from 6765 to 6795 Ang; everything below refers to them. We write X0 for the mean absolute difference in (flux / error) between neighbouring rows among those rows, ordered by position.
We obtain 1.9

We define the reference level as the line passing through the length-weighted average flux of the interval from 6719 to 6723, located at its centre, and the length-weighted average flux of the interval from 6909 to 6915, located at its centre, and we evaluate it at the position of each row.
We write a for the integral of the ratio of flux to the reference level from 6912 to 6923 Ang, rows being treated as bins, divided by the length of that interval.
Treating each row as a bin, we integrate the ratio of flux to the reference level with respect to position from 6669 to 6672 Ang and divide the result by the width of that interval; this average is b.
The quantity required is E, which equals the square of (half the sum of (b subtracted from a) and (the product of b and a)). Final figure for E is 0.26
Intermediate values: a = 1.01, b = 0.99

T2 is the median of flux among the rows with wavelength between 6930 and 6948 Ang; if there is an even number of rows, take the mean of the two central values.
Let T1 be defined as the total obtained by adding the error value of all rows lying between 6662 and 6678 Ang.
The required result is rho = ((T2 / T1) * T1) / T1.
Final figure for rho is 1.81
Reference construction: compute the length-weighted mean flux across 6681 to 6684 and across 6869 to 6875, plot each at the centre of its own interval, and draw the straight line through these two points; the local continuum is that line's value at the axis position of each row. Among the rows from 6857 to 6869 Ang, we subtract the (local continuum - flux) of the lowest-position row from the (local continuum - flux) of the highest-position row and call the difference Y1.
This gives 0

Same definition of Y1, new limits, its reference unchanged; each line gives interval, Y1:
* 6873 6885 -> -3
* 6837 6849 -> 6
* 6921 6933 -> 2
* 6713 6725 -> -5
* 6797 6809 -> 4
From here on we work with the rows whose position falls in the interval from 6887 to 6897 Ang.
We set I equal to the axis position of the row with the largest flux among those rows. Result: 6895.0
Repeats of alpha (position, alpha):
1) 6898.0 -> 6.53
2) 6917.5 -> 6.43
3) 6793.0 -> 6.66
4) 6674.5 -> 7.00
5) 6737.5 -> 6.53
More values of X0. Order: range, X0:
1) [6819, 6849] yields 3.1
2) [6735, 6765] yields 2.4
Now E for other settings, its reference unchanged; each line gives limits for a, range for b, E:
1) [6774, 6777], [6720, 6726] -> 0.31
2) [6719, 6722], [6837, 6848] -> 0.21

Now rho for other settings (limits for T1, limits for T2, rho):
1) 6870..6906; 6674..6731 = 0.87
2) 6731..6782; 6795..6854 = 0.54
